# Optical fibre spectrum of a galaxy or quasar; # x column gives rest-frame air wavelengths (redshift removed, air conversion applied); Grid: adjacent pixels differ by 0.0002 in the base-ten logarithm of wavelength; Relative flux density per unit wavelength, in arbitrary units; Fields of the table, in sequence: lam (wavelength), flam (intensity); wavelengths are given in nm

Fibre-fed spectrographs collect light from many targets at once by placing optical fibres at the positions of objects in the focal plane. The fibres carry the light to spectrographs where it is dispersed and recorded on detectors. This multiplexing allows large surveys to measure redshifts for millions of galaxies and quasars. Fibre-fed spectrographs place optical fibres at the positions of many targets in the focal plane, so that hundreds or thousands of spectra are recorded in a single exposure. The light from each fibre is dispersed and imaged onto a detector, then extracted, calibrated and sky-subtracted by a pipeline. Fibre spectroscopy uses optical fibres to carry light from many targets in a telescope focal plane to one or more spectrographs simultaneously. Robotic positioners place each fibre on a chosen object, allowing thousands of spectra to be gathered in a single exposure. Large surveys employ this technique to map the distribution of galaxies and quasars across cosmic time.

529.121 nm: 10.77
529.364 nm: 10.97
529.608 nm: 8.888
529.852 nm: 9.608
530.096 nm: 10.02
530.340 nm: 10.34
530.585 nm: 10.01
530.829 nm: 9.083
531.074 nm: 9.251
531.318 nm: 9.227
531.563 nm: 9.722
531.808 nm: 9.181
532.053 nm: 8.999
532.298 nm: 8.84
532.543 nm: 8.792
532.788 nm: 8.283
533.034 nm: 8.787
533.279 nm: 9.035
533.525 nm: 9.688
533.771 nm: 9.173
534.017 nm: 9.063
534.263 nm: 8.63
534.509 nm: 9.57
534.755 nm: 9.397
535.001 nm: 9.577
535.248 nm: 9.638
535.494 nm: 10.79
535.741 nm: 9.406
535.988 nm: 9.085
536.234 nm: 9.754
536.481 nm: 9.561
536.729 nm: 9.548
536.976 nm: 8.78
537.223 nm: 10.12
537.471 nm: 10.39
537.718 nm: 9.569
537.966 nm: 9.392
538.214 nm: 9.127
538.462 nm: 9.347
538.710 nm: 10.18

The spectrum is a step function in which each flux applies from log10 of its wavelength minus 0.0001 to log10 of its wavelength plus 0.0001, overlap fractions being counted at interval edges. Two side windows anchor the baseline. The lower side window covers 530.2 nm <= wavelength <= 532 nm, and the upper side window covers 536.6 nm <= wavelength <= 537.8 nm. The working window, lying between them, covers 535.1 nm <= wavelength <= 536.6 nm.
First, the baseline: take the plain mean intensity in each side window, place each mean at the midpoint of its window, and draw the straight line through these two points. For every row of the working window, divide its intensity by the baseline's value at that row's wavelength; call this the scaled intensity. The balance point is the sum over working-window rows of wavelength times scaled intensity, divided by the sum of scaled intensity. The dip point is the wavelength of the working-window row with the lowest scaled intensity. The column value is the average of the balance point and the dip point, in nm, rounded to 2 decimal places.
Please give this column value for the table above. 535.92 nm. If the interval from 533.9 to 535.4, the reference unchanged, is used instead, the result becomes 534.45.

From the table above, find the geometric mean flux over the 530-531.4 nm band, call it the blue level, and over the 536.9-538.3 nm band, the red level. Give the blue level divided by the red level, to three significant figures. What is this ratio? 1.01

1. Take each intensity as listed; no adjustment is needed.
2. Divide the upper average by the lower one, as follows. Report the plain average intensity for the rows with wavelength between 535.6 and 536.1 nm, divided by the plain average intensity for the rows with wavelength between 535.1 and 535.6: 0.91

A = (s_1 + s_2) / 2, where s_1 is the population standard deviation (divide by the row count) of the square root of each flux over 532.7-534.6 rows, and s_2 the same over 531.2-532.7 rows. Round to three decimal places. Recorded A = 0.062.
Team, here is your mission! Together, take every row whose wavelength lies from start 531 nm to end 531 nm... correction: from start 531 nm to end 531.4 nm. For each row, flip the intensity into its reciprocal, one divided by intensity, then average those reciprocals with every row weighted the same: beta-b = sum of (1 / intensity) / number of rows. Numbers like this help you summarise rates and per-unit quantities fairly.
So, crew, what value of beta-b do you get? 0.108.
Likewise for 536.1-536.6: 0.104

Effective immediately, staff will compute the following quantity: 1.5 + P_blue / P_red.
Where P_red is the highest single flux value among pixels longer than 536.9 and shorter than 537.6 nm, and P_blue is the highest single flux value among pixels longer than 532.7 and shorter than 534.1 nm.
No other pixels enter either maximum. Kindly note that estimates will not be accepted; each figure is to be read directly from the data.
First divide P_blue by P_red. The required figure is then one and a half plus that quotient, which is 2.43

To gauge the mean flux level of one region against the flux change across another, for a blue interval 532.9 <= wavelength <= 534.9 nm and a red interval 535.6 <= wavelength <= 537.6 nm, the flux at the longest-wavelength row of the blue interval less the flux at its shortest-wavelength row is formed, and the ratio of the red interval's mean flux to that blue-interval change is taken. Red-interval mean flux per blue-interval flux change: 16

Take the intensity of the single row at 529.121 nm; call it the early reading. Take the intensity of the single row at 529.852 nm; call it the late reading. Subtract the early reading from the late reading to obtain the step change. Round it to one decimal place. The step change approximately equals -1.2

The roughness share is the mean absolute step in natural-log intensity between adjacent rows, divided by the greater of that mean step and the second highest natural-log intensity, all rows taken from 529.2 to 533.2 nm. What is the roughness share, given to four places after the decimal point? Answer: 0.0224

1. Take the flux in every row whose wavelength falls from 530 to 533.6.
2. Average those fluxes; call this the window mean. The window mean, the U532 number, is 9.3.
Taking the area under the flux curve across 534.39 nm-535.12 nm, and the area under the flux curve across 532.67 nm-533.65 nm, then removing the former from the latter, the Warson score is 2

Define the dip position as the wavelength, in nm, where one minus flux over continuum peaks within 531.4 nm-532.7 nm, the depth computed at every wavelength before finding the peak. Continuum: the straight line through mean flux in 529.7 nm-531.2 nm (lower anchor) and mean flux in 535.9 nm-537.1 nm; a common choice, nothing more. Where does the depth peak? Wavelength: 532.543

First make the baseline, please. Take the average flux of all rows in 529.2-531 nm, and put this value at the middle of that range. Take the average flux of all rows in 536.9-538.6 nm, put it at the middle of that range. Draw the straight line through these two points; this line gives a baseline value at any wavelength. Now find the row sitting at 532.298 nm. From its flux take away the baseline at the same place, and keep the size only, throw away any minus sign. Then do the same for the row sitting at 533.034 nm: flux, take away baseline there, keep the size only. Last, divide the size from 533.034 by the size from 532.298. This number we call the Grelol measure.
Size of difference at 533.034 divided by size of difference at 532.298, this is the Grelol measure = 1.0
